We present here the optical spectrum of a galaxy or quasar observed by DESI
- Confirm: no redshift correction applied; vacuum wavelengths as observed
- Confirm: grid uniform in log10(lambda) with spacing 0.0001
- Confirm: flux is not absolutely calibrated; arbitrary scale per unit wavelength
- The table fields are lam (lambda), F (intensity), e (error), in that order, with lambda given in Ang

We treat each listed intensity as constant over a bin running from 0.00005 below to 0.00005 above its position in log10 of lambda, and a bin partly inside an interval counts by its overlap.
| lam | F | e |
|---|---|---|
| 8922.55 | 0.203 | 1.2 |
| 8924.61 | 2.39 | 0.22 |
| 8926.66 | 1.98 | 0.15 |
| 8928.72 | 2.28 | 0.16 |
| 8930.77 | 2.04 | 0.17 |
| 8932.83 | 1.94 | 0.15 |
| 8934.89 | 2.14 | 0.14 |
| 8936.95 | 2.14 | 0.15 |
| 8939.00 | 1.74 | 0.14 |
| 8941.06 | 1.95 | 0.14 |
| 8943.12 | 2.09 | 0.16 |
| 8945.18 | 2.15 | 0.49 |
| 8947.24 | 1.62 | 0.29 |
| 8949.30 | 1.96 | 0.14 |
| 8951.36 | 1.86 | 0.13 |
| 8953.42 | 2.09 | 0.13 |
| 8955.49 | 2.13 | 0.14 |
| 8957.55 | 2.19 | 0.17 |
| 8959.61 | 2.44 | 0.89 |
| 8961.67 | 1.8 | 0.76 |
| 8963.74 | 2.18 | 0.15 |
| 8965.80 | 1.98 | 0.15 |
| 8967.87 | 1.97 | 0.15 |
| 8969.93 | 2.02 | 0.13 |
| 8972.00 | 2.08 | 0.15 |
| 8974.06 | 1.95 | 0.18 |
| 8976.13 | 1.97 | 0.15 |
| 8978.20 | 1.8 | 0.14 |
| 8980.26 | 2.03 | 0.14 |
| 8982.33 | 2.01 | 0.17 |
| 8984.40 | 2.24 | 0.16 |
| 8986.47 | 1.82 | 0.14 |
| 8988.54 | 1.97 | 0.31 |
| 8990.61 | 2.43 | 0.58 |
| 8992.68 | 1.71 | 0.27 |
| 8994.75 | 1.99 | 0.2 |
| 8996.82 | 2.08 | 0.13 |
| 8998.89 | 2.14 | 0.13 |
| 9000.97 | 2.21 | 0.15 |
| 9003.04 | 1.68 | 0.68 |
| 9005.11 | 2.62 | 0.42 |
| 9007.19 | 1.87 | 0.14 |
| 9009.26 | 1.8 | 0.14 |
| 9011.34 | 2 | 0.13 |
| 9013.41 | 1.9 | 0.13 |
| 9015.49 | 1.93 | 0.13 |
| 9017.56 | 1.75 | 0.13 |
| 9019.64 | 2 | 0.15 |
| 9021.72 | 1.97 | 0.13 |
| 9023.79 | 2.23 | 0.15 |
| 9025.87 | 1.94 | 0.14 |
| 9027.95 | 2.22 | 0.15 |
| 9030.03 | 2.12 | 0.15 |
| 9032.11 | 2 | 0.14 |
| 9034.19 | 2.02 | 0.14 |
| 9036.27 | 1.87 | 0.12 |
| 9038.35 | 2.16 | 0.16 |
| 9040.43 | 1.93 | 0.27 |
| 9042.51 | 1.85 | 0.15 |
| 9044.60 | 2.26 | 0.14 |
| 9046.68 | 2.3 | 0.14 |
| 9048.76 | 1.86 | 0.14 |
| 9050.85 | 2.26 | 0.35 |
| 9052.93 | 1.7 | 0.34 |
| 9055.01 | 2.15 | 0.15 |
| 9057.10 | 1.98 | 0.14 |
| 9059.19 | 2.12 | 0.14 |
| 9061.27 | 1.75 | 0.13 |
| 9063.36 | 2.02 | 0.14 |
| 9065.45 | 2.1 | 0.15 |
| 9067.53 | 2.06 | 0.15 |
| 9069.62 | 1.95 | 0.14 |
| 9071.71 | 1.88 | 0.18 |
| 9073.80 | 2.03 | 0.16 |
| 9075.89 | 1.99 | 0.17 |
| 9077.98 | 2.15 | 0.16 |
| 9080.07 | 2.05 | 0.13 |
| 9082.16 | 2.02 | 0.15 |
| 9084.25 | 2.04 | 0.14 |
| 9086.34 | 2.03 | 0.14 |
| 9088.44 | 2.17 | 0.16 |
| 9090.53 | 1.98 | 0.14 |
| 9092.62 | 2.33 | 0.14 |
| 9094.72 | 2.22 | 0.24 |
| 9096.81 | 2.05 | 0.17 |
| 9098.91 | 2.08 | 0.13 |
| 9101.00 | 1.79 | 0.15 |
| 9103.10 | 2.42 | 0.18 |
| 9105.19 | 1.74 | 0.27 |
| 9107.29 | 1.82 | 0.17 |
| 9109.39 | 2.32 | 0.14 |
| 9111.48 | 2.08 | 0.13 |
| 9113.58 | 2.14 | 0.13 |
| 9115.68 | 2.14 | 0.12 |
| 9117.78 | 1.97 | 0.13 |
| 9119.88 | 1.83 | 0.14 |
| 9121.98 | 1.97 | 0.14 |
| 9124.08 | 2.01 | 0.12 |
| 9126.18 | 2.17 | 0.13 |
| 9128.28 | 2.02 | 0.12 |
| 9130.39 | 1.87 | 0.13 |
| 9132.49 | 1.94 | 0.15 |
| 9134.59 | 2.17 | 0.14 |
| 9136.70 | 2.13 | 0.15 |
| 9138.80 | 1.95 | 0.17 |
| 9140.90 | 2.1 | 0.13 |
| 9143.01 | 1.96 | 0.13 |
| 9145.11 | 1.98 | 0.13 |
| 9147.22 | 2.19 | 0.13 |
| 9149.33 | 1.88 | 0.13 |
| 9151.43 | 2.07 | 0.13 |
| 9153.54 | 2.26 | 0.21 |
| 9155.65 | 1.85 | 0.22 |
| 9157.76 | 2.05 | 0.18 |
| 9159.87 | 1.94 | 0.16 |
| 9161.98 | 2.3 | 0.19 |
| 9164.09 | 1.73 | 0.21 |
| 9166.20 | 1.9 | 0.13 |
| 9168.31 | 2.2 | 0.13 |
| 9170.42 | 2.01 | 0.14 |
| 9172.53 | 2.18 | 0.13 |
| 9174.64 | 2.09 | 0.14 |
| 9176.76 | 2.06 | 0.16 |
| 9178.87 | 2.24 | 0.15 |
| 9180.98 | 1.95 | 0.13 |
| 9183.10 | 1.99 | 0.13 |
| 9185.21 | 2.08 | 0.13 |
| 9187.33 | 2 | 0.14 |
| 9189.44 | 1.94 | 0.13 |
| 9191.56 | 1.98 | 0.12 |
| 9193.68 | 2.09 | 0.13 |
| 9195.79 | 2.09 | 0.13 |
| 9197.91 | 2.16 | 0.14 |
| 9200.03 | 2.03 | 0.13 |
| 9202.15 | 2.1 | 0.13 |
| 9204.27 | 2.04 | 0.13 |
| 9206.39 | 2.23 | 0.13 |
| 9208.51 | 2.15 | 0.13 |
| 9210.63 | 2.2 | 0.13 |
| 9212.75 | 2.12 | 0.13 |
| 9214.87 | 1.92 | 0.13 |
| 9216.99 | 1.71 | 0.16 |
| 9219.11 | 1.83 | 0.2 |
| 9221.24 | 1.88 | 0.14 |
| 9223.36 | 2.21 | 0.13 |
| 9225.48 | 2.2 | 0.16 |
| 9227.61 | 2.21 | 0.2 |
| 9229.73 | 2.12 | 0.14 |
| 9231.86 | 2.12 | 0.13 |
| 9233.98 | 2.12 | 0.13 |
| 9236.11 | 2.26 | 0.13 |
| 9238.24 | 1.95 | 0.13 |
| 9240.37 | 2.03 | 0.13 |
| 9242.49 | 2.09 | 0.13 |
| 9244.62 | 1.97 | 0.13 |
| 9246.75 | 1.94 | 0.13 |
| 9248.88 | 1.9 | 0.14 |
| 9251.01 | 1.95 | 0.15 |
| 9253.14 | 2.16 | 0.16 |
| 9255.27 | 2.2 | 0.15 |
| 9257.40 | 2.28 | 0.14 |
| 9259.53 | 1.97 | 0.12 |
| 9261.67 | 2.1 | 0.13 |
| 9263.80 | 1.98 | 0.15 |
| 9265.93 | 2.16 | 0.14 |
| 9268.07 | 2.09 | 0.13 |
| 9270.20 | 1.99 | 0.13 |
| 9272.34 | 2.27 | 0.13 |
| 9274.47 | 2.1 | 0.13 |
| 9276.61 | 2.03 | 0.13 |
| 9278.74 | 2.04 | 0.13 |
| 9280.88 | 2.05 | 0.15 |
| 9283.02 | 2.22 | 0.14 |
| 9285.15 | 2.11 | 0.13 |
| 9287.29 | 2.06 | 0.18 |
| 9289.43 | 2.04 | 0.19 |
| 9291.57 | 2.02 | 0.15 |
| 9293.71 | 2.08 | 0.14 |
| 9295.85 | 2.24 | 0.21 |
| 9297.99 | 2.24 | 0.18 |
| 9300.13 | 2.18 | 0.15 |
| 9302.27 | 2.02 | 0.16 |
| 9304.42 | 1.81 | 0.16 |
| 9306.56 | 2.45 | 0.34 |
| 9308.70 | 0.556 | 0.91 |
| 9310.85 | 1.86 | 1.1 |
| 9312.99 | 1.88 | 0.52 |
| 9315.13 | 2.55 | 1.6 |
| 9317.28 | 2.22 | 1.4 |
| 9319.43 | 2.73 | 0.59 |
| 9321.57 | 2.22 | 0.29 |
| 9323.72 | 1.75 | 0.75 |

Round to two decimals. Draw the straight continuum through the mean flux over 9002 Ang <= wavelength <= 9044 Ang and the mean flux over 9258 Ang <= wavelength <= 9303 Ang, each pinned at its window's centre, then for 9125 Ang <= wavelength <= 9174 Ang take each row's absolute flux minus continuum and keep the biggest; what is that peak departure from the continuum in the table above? 0.32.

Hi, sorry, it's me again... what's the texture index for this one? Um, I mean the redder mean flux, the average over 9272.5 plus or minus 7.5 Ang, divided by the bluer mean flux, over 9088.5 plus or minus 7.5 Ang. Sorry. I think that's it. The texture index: 0.99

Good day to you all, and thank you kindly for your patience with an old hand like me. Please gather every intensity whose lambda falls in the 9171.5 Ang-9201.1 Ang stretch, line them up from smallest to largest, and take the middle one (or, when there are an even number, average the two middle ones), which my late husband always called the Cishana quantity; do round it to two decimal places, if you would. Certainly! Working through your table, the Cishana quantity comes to 2.07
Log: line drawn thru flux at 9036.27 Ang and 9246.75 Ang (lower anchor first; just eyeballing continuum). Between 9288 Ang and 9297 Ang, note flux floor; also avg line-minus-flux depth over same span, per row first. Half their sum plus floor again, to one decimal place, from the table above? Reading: 3.0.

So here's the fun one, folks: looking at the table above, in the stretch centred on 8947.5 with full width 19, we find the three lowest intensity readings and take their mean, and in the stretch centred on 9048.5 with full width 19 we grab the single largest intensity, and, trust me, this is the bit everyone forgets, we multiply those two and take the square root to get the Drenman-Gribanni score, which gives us 2.00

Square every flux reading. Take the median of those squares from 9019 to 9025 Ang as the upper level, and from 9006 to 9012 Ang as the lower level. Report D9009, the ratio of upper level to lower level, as 1.14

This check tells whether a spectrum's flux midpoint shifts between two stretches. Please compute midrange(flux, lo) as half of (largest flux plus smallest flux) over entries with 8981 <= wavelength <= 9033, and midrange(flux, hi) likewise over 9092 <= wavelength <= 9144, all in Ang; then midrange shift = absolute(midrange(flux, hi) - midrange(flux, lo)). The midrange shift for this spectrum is 0.07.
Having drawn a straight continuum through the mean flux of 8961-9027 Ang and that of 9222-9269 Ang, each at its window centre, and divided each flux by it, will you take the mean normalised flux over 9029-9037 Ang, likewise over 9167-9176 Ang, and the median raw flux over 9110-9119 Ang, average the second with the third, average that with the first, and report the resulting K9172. 1.281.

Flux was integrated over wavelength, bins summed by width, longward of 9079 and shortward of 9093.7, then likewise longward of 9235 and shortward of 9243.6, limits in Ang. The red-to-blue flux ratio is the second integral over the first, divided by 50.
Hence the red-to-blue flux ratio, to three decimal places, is 0.012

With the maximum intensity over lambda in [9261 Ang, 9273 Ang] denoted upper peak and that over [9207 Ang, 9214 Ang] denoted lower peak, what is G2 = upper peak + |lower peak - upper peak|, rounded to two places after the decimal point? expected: 2.34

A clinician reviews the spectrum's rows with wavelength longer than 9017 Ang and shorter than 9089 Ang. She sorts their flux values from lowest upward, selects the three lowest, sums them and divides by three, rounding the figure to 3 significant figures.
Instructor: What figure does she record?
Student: 1.73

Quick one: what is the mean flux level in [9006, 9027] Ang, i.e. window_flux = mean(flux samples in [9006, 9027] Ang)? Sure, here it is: 1.94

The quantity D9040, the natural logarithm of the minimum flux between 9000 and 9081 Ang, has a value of 0.52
